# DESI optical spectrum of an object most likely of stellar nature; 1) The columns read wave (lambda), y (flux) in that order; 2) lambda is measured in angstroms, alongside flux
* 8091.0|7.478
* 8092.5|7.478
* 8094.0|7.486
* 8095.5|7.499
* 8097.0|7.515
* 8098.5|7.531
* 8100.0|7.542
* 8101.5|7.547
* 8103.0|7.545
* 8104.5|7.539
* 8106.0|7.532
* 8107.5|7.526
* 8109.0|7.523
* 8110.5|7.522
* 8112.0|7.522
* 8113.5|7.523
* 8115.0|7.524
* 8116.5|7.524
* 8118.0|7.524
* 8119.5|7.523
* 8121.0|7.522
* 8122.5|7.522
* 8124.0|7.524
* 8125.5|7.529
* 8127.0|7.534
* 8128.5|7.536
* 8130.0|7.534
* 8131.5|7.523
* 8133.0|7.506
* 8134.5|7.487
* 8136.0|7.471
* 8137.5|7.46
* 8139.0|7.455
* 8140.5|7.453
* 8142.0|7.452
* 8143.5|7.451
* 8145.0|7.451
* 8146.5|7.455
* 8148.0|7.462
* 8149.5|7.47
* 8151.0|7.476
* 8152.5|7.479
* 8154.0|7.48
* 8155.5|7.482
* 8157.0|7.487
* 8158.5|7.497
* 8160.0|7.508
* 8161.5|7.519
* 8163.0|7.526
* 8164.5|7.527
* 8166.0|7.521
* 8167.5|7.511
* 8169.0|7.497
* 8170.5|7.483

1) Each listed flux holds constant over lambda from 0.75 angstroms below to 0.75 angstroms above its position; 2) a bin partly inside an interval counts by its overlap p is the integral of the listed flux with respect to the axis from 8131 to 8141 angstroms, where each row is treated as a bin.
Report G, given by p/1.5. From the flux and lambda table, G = 49.9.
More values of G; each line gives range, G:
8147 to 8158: 54.8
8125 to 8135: 50.1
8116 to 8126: 50.2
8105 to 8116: 55.2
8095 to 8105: 50.2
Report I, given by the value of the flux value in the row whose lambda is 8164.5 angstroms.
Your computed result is 7.527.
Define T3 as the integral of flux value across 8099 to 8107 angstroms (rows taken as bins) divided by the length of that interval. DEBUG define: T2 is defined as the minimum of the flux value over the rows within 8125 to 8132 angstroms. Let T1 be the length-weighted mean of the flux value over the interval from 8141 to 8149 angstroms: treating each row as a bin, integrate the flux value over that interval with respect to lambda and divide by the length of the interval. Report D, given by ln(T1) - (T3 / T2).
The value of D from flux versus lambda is 1.01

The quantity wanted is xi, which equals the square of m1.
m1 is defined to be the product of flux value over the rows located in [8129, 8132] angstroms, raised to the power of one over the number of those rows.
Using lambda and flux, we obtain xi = 56.7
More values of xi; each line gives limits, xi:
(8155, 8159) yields 56.1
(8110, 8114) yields 56.6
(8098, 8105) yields 56.9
